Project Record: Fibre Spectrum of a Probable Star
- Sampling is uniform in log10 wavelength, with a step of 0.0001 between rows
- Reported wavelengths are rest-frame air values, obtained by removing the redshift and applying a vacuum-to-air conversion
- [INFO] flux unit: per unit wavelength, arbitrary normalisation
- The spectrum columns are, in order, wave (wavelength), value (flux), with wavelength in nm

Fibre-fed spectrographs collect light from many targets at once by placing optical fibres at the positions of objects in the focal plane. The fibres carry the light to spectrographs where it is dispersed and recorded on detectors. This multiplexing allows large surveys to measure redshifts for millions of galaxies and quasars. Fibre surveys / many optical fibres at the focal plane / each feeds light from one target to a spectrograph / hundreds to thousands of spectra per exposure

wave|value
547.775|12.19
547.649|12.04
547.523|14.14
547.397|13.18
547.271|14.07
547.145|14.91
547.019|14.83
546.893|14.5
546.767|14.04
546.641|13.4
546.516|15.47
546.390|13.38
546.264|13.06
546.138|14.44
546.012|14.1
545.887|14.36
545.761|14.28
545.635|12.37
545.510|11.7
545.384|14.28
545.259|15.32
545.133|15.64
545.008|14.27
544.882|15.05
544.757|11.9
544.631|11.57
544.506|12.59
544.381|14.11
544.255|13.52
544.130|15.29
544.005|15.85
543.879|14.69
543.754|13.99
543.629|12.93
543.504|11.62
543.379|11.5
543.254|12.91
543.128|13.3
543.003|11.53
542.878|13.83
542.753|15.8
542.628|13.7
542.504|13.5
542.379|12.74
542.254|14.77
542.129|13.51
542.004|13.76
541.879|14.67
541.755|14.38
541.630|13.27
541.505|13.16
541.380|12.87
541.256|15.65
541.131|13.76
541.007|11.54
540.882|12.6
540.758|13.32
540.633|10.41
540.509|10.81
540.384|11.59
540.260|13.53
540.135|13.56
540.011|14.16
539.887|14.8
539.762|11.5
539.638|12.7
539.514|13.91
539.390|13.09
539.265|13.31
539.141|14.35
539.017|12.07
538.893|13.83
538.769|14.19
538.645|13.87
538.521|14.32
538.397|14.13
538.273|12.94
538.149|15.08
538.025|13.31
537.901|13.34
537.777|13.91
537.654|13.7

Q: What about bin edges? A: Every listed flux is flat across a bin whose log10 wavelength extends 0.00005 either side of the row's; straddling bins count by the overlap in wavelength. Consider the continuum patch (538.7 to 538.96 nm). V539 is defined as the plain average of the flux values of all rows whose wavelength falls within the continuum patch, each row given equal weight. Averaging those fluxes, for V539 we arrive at 14.0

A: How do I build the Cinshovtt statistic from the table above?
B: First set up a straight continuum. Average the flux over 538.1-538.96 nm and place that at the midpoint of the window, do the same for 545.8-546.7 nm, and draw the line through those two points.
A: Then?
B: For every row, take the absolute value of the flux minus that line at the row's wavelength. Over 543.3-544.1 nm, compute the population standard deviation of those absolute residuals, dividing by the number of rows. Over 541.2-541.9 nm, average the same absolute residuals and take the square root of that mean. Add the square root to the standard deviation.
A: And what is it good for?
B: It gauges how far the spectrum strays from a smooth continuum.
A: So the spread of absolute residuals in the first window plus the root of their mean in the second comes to 1.86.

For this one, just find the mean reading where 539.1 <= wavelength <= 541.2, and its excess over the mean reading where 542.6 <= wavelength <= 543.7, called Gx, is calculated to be -0.1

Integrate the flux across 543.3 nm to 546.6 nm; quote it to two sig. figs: 45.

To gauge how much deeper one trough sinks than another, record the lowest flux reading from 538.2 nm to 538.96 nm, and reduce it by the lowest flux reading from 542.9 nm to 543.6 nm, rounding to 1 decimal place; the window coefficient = 1.4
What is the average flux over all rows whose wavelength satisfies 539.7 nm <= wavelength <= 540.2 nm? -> 13.5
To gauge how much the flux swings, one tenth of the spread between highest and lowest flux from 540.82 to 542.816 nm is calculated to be 0.43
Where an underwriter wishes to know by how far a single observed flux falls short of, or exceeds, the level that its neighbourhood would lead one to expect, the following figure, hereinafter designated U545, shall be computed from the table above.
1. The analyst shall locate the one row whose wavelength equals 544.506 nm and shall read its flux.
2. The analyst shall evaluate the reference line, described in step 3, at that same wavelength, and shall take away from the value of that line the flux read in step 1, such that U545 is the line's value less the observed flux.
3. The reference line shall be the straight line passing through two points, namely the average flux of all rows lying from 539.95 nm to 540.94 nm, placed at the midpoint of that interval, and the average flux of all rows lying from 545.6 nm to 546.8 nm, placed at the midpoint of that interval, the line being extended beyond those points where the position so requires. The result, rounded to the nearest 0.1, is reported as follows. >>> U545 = 0.9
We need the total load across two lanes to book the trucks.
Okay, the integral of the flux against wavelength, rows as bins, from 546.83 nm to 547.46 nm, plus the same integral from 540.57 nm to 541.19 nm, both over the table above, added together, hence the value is 16.7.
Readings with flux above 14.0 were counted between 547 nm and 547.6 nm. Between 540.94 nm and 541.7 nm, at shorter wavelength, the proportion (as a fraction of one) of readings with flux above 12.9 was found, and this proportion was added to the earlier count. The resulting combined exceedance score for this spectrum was 5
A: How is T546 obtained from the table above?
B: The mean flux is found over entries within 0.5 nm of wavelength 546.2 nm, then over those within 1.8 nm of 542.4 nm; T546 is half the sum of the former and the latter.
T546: 13.8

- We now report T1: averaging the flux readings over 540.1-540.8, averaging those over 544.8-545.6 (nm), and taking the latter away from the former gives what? -2.2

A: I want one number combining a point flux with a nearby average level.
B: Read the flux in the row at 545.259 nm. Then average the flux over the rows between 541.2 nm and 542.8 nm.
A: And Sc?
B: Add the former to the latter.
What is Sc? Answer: 29.3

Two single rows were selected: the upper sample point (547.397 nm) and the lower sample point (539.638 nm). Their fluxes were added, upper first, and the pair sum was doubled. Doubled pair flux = 52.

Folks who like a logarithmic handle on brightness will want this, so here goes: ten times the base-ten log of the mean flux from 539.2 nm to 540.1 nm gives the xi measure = 11.3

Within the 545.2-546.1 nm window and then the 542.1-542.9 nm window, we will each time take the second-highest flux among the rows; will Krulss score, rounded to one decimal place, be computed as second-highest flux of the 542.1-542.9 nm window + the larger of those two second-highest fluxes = 29.5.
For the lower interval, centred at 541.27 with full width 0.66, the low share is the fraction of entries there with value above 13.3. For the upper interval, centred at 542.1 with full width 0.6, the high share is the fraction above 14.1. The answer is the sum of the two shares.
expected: 0.80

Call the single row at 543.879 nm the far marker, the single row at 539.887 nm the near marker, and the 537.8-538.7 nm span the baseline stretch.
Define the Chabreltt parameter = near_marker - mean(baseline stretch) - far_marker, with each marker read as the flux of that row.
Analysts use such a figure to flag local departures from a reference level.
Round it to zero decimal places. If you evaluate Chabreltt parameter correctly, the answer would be -14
